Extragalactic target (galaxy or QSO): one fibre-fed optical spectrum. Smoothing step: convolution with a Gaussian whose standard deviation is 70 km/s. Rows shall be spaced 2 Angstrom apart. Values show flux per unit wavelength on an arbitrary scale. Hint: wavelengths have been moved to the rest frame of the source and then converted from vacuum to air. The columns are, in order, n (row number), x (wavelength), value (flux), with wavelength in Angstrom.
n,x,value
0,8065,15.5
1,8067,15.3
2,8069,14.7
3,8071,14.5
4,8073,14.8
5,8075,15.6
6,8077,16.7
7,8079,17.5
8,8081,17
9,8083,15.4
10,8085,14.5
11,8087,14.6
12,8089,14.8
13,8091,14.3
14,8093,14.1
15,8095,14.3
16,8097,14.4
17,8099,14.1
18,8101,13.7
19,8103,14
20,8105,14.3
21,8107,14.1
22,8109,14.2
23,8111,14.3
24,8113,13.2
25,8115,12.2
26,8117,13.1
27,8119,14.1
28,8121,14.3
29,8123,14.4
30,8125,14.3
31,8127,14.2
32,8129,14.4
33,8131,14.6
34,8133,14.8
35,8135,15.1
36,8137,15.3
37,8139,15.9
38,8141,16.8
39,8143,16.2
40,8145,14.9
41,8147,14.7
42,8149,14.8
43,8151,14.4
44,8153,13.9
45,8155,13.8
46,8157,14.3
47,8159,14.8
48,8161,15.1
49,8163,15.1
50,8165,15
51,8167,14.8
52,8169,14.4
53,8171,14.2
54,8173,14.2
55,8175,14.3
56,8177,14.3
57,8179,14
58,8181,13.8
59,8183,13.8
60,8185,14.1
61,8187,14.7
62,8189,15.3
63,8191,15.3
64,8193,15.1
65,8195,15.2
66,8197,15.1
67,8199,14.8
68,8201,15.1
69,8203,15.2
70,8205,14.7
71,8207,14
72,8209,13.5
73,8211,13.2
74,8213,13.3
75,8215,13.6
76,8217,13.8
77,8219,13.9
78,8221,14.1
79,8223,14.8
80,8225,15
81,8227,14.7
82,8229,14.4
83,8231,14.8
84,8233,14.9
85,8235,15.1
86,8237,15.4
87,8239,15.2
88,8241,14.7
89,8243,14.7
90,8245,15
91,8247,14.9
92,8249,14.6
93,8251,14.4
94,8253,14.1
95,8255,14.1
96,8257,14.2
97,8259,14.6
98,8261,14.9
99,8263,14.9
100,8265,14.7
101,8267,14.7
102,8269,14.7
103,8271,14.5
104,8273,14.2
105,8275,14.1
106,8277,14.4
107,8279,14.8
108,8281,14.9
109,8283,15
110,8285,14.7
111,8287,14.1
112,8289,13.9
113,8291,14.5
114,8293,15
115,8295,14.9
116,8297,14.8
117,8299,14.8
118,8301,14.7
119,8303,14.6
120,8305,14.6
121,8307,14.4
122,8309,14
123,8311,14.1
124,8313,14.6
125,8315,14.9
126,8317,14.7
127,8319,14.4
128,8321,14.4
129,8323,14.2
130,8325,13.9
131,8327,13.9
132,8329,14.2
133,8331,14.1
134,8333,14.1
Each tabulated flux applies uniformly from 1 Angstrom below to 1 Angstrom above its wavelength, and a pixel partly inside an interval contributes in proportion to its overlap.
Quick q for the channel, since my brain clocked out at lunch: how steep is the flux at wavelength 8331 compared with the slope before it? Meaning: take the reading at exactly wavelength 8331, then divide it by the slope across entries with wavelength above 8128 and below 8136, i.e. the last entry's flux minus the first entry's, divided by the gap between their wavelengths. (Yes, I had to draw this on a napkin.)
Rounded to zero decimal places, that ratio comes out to 121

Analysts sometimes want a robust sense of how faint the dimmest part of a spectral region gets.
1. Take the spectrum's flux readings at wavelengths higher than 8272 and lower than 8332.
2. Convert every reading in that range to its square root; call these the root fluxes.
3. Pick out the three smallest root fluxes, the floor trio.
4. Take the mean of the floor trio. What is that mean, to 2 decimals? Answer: 3.73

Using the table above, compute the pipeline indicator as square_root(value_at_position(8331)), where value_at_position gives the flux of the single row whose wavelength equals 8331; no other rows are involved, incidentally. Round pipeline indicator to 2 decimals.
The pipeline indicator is 3.75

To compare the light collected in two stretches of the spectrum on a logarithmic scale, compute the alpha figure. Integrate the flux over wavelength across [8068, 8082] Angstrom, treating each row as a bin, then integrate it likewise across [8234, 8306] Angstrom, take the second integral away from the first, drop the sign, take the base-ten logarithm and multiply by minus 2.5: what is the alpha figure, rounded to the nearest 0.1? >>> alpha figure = -7.3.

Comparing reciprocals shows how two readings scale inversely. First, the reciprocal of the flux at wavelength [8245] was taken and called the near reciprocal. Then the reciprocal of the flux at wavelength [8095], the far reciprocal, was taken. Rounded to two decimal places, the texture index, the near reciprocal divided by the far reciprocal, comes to 0.95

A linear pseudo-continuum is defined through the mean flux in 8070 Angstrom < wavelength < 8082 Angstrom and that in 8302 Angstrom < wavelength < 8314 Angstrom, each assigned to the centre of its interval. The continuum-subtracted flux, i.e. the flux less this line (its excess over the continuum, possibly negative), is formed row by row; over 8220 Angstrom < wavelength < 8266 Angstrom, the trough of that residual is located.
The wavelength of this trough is 8221 Angstrom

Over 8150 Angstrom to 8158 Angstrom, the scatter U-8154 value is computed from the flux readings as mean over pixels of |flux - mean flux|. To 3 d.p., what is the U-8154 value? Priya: 0.250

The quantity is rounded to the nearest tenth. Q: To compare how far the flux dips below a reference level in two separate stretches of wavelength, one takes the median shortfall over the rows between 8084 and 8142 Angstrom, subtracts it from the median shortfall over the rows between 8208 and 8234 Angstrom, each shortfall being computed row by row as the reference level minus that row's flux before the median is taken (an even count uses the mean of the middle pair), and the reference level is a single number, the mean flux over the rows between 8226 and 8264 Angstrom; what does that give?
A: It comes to 0.2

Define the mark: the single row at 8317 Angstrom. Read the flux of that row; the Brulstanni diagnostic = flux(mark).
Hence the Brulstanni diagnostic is 14.7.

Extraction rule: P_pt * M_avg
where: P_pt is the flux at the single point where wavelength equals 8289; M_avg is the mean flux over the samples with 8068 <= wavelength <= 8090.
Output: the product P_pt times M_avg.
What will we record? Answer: 214.9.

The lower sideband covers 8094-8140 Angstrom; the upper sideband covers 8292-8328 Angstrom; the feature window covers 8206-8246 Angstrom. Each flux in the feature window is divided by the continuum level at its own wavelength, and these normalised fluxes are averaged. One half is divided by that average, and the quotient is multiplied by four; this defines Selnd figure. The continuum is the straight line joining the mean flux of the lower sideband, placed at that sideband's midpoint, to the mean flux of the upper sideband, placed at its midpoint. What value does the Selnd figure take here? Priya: 2.00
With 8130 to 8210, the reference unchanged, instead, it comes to 1.94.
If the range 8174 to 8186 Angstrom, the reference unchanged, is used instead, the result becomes 2.04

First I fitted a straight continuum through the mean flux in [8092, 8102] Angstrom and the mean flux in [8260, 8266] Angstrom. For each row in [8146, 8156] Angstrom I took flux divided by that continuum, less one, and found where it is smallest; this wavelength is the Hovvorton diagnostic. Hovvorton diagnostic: 8155 Angstrom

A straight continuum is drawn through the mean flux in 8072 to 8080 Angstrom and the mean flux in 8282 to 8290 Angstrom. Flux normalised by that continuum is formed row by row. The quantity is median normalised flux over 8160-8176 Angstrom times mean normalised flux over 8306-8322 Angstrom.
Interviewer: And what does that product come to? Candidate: 0.96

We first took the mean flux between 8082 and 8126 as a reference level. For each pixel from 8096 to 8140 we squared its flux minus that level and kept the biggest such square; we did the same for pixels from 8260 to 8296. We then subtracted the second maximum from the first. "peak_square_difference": 2.9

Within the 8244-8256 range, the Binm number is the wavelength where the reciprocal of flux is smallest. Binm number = 8245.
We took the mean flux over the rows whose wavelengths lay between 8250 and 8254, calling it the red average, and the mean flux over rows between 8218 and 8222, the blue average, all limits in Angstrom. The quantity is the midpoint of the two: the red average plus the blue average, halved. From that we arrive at 14.1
